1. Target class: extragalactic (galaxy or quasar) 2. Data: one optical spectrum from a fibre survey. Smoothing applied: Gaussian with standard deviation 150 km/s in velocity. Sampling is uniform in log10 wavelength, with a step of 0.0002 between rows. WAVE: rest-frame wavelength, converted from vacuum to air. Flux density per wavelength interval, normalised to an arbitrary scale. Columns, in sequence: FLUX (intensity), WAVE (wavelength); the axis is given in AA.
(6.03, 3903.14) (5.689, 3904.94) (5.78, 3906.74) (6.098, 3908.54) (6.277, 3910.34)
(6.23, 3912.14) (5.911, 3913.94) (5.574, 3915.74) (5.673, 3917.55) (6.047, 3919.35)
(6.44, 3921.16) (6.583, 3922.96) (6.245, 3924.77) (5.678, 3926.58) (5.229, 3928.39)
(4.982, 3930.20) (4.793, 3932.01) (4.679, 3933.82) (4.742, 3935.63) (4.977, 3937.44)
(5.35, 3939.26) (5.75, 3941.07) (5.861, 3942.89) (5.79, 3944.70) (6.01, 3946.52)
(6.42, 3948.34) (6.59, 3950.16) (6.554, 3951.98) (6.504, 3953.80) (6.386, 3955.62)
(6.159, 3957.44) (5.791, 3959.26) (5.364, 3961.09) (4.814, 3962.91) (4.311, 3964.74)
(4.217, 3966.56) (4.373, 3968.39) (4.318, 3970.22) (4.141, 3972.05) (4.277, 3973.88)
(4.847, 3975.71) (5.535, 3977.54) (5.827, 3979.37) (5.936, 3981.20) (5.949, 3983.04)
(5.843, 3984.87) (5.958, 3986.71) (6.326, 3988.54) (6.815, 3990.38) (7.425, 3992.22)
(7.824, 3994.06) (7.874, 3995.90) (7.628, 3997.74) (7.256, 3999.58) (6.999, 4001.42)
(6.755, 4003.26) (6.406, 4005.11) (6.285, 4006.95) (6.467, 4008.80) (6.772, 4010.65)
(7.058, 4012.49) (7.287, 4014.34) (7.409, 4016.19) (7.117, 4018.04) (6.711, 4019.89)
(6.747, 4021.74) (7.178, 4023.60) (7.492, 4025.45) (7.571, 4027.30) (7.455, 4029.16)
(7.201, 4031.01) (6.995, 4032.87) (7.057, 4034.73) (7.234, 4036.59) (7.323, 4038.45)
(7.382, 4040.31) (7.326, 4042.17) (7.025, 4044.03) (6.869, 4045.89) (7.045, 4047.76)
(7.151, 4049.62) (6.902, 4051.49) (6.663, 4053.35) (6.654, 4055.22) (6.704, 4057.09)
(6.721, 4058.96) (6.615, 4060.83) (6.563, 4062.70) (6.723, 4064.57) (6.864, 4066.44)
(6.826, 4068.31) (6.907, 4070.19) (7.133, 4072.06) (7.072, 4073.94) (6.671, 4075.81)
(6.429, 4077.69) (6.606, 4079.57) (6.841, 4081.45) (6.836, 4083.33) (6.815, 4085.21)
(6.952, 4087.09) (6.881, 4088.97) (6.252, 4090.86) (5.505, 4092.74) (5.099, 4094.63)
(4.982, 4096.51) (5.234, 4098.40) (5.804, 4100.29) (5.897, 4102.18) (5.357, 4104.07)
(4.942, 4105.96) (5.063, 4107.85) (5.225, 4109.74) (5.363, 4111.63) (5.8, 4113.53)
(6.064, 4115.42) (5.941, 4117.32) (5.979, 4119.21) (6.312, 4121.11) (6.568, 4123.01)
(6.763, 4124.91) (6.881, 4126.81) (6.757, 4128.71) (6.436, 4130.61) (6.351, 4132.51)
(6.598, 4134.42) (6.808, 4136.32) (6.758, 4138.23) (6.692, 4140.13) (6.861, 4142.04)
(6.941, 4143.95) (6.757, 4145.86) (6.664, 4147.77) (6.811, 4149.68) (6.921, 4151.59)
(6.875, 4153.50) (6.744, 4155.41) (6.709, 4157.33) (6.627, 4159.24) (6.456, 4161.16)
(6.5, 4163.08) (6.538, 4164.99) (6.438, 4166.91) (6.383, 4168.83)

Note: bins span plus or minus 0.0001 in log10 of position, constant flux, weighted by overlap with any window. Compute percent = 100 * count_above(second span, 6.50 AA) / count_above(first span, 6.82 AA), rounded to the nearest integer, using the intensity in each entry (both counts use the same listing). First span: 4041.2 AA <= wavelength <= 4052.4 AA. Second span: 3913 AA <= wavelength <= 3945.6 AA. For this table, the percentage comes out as 17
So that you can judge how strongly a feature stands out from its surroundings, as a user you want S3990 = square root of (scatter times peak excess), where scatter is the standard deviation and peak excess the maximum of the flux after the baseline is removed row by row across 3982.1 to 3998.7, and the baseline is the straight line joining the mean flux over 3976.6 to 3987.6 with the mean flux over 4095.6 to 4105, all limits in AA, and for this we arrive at 1.3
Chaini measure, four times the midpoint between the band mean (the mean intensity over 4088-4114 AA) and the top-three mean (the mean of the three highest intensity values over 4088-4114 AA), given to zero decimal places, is 24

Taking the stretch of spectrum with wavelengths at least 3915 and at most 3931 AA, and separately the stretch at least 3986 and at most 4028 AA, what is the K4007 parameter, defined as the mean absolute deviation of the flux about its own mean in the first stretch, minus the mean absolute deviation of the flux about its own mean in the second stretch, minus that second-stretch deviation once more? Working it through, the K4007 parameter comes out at -0.4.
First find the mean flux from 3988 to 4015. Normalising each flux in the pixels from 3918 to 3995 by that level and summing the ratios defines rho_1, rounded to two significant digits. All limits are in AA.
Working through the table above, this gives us 34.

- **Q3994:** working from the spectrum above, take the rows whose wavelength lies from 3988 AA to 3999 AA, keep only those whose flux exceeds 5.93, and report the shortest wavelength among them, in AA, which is 3988.54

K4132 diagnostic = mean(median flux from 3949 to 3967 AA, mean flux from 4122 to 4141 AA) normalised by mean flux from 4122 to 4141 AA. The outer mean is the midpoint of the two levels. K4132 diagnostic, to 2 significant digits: 0.95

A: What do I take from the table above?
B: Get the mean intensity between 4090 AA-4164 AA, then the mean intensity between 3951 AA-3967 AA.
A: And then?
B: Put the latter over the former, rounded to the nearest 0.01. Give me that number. 0.90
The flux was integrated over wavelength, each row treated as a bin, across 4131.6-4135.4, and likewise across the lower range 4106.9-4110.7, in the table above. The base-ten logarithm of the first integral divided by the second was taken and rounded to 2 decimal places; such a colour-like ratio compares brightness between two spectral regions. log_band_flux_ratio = 0.10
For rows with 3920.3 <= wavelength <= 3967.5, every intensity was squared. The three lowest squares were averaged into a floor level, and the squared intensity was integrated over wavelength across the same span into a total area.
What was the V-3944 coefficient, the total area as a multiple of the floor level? 78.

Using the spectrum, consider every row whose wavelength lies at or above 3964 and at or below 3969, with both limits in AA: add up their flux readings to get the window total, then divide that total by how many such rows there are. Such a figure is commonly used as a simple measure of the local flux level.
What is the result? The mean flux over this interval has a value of 4.3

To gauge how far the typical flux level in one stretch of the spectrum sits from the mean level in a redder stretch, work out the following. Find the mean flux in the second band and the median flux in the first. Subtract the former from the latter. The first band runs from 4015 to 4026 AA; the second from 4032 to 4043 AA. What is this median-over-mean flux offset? -0.07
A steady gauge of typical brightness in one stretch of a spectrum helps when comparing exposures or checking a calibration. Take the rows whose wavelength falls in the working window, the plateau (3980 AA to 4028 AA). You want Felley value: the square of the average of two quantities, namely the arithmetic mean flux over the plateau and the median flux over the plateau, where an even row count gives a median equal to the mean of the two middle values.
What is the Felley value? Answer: 48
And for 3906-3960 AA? 34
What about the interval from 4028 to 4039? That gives 52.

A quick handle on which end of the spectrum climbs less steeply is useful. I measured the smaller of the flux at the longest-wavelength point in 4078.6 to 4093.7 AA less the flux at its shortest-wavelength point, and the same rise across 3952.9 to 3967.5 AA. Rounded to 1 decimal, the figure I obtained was -2.3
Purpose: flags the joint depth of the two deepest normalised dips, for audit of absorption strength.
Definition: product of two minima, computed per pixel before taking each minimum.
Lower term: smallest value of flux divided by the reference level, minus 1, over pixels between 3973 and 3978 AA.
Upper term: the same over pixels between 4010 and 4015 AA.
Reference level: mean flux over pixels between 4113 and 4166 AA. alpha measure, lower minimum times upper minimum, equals -0.010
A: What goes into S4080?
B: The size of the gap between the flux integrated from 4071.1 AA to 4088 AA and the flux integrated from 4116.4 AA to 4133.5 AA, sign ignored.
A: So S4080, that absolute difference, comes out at 5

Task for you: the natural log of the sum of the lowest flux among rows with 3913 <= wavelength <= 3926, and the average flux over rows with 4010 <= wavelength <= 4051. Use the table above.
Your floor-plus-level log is 2.54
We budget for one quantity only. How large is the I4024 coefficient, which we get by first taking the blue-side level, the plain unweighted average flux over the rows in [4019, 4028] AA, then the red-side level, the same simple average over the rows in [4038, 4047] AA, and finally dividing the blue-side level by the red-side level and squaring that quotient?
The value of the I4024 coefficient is 0.99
